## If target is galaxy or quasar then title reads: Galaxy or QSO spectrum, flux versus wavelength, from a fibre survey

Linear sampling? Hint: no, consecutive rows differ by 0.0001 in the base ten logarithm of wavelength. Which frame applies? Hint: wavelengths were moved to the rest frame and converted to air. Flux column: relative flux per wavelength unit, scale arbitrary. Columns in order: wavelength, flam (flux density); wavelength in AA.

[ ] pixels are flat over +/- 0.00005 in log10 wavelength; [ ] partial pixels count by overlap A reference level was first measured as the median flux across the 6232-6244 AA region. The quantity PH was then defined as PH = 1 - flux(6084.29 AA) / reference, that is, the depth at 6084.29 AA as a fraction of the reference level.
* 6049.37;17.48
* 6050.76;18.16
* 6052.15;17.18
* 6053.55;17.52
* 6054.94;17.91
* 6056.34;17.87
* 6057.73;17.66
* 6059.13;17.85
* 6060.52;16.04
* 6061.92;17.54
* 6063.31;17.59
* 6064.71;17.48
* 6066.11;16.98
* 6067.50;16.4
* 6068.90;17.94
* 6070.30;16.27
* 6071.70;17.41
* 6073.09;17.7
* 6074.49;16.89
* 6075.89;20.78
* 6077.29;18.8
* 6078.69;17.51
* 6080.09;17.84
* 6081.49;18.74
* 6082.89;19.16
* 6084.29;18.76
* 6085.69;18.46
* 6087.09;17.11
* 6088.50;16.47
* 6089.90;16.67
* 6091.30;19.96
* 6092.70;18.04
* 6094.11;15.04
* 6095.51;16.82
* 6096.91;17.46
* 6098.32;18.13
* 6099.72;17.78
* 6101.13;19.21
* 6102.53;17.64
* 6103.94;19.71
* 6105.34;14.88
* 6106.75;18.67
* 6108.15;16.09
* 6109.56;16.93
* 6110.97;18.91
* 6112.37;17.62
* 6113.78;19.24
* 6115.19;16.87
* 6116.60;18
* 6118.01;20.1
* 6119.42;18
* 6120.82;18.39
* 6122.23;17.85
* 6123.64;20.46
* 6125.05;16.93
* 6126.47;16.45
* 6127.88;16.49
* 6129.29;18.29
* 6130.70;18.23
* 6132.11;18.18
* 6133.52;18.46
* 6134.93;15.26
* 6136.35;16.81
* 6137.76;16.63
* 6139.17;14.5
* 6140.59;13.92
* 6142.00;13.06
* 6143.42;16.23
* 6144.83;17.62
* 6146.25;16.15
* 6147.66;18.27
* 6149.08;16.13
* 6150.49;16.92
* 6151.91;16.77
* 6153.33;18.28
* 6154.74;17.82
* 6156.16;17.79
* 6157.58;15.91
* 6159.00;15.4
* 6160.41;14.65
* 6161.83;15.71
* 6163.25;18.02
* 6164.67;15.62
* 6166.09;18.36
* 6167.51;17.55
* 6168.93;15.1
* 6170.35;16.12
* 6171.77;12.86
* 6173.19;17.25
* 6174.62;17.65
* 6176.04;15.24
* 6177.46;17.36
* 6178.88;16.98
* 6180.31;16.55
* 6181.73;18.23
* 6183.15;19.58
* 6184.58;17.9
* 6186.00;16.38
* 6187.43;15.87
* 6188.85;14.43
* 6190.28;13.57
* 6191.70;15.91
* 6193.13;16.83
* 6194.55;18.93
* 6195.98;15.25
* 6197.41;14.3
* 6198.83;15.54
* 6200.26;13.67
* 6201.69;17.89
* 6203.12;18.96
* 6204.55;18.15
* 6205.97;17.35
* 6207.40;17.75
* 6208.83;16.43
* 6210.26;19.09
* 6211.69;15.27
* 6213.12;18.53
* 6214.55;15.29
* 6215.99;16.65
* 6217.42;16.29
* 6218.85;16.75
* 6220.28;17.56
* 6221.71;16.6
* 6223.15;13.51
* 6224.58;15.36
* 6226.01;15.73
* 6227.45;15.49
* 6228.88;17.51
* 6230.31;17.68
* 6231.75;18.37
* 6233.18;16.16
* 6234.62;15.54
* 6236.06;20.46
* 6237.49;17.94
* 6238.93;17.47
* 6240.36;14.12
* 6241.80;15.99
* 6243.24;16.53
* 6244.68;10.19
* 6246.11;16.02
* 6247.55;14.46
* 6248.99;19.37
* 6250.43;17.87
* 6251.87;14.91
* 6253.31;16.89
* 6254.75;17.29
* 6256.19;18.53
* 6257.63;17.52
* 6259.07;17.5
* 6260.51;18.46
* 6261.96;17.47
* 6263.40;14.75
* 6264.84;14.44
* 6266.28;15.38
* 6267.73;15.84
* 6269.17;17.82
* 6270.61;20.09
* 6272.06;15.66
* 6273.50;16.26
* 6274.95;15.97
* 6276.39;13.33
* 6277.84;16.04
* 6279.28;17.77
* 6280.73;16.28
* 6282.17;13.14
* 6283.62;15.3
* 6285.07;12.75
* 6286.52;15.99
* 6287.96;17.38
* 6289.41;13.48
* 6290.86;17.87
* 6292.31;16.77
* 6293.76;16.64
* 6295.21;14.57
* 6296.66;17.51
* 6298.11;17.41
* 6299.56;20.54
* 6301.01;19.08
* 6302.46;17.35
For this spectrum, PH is -0.15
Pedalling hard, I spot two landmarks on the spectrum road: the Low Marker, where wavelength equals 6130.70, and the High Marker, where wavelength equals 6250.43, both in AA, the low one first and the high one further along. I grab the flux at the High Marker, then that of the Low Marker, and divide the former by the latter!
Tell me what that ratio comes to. 0.98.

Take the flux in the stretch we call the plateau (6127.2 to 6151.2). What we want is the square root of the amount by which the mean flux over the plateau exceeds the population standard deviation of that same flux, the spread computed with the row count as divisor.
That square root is 3.87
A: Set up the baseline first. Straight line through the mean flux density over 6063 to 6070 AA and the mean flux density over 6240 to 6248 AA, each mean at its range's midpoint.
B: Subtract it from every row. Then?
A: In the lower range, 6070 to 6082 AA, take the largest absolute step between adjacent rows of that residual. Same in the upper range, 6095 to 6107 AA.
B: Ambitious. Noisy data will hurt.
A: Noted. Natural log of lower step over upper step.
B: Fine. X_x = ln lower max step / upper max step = -0.2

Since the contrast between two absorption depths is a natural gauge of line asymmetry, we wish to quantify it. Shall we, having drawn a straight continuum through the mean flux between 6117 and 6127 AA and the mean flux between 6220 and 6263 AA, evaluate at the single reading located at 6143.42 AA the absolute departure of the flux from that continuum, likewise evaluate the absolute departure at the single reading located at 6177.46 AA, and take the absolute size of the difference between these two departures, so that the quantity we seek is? 1.6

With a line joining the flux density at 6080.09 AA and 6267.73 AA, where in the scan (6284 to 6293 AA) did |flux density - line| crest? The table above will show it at 6285.07 AA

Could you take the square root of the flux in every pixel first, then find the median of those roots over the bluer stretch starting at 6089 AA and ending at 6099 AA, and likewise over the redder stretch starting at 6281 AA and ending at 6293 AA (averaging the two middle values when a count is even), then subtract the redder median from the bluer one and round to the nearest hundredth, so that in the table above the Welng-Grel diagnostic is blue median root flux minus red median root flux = 0.22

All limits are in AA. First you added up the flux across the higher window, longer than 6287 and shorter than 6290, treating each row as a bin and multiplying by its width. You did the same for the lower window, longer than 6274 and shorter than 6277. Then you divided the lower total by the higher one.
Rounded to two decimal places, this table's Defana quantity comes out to 0.95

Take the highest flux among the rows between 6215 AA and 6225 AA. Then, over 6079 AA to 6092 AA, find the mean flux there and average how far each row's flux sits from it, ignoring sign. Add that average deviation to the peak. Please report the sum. 18.5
